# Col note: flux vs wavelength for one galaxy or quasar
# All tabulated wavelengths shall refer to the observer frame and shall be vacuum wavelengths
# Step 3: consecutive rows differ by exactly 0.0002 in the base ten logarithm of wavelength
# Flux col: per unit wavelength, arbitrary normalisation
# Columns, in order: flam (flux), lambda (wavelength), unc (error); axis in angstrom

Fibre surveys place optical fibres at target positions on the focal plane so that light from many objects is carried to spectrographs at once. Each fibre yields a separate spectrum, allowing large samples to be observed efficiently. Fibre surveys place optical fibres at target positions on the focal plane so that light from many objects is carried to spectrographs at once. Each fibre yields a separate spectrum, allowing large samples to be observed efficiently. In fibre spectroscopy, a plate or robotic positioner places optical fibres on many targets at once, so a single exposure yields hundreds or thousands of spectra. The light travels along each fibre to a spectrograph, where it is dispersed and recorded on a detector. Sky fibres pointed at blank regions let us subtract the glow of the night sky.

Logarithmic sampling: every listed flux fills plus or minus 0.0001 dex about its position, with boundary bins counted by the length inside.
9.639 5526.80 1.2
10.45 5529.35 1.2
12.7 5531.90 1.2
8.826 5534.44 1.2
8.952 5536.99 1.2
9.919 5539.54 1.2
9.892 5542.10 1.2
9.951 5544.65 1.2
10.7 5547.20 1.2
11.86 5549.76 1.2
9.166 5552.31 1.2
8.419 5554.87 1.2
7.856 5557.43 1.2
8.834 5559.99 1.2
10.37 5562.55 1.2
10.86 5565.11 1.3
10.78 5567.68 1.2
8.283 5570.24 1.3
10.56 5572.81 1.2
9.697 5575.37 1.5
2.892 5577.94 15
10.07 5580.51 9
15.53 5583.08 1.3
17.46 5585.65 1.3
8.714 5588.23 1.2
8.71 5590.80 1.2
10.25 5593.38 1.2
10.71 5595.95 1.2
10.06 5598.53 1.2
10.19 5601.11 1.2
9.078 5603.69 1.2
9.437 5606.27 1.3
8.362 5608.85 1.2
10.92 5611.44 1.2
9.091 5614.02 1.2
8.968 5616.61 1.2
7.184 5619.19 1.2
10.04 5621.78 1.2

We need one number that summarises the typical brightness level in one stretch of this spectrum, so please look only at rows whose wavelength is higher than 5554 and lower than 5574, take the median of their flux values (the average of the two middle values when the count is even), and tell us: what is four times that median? 38.4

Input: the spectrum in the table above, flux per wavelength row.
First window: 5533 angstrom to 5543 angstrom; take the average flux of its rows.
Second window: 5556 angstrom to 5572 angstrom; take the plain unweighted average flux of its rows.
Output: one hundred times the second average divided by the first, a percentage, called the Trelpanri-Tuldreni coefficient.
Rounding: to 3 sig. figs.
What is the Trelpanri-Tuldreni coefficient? 101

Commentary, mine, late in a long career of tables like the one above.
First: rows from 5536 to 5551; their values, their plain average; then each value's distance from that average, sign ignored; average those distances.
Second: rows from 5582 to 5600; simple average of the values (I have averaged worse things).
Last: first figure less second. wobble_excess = -10.9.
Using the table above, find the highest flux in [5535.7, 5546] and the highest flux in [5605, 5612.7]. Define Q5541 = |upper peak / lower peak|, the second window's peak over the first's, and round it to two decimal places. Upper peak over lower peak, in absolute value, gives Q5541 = 1.10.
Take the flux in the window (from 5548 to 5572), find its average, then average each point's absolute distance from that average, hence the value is 1.2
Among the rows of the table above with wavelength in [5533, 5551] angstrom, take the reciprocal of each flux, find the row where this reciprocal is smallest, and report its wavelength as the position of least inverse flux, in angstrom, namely 5549.76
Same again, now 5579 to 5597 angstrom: 5585.65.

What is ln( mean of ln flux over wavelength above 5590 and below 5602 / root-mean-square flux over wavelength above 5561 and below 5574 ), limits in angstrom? -1.49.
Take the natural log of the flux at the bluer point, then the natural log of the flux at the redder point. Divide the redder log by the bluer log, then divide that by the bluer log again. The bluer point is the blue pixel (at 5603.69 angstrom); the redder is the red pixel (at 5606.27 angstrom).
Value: 0.46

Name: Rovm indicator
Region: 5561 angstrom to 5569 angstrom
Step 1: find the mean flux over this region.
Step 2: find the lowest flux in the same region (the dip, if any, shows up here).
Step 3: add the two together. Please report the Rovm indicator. 21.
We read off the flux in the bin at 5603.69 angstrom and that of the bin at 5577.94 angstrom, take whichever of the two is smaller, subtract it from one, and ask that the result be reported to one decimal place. -1.9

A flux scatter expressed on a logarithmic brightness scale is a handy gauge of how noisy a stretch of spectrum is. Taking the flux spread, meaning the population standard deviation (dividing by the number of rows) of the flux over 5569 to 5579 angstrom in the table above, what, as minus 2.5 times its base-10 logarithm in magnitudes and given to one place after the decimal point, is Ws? -1.2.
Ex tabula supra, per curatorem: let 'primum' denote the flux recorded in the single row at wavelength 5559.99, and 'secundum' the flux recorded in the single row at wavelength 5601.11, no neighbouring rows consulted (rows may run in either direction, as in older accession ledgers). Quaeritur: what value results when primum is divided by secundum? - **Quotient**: 0.87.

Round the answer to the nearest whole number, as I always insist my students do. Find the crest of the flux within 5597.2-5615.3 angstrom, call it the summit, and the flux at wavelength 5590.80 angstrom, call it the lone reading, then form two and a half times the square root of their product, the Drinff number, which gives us 24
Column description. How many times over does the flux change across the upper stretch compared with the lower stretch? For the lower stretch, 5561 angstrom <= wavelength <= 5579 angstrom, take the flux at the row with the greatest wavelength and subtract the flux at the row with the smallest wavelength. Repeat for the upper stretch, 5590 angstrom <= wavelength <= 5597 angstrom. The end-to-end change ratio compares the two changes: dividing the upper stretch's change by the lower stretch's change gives -0.3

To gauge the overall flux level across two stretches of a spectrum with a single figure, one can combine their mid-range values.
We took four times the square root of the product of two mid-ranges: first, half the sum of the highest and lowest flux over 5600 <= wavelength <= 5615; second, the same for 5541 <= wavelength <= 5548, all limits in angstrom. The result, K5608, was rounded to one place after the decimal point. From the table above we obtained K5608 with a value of 39.9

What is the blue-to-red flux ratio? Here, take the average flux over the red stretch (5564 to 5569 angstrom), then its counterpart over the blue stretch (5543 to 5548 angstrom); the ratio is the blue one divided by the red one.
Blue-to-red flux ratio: 0.95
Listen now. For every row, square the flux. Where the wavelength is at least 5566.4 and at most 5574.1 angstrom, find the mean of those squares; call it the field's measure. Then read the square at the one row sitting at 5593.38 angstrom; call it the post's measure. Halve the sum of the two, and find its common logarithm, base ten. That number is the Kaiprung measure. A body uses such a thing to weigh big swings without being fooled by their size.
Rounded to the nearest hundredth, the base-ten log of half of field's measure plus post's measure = 2.01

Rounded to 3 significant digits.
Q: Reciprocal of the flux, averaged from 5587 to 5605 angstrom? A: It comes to 0.104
